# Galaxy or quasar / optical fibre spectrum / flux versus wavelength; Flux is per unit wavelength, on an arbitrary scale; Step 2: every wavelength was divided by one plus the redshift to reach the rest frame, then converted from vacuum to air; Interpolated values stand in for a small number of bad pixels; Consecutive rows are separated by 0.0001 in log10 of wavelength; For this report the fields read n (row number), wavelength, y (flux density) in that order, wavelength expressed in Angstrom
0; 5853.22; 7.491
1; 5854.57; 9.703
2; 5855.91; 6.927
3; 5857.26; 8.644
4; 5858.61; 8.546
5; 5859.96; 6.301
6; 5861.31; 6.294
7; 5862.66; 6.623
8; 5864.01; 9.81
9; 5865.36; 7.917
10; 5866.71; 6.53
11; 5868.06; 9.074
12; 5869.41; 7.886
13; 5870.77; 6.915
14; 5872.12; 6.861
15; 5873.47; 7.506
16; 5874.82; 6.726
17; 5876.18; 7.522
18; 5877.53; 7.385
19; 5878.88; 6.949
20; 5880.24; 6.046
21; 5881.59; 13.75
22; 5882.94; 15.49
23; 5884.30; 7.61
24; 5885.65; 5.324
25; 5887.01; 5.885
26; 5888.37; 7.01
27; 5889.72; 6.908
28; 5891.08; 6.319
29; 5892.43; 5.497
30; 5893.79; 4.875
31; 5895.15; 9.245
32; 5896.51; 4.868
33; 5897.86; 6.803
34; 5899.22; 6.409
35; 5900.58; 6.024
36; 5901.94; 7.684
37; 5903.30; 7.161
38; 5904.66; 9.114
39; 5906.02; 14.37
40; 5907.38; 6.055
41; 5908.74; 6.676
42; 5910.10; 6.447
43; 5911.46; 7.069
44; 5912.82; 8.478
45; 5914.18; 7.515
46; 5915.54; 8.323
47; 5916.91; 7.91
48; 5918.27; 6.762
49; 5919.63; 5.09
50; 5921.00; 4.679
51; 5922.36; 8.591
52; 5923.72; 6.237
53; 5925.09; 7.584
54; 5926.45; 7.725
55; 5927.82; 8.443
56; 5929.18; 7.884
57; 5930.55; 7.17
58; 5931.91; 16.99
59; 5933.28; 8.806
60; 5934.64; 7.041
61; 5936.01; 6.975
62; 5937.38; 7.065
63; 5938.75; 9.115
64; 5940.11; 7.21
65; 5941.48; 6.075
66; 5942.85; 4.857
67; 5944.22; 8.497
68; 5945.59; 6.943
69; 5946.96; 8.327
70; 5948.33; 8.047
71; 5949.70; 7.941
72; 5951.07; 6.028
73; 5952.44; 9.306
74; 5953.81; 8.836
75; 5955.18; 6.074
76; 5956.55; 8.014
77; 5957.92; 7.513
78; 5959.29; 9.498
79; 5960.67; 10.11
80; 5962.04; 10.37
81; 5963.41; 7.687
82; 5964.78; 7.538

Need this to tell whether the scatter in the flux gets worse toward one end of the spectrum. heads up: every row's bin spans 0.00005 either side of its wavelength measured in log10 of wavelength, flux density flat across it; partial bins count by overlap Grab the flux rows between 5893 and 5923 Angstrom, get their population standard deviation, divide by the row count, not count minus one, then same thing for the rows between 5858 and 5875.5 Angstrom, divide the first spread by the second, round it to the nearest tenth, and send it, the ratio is 1.9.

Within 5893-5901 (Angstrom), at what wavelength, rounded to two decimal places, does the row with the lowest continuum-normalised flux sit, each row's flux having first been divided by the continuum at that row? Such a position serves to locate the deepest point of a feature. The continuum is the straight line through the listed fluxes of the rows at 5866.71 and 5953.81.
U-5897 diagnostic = 5896.51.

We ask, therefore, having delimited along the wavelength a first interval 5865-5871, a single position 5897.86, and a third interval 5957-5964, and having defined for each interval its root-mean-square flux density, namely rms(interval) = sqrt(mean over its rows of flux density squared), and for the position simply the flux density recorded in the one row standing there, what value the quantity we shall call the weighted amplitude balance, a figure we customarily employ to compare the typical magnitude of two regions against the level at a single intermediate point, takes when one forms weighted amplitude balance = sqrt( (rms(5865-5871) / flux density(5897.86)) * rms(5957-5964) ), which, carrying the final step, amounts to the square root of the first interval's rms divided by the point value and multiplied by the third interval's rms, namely 3.22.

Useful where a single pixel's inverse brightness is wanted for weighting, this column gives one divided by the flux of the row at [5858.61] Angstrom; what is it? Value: 0.12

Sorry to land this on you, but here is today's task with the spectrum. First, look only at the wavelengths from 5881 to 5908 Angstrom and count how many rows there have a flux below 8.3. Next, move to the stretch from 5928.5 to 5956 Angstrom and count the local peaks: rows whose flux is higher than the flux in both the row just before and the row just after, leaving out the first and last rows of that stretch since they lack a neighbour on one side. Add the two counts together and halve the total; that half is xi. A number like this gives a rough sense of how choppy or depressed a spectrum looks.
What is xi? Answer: 10.0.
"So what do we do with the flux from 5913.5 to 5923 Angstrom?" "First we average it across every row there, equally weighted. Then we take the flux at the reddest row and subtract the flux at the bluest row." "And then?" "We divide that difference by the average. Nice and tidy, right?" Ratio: 0.15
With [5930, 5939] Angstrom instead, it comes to 0.22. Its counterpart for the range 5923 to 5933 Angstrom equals 1.21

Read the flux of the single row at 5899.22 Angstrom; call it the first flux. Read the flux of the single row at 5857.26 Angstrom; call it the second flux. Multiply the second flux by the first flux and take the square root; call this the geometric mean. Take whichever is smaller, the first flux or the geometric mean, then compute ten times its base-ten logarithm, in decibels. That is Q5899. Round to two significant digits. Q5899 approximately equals 8.1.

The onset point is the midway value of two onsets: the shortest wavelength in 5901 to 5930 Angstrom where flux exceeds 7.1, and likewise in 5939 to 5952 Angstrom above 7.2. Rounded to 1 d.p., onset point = 5921.0 Angstrom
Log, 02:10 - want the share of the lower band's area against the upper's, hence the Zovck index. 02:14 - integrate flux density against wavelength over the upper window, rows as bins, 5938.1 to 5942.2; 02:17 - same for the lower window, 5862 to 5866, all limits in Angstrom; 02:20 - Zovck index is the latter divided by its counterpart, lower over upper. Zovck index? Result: 1.07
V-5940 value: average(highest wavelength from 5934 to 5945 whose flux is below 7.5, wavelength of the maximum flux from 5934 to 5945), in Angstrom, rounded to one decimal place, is 5940.8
